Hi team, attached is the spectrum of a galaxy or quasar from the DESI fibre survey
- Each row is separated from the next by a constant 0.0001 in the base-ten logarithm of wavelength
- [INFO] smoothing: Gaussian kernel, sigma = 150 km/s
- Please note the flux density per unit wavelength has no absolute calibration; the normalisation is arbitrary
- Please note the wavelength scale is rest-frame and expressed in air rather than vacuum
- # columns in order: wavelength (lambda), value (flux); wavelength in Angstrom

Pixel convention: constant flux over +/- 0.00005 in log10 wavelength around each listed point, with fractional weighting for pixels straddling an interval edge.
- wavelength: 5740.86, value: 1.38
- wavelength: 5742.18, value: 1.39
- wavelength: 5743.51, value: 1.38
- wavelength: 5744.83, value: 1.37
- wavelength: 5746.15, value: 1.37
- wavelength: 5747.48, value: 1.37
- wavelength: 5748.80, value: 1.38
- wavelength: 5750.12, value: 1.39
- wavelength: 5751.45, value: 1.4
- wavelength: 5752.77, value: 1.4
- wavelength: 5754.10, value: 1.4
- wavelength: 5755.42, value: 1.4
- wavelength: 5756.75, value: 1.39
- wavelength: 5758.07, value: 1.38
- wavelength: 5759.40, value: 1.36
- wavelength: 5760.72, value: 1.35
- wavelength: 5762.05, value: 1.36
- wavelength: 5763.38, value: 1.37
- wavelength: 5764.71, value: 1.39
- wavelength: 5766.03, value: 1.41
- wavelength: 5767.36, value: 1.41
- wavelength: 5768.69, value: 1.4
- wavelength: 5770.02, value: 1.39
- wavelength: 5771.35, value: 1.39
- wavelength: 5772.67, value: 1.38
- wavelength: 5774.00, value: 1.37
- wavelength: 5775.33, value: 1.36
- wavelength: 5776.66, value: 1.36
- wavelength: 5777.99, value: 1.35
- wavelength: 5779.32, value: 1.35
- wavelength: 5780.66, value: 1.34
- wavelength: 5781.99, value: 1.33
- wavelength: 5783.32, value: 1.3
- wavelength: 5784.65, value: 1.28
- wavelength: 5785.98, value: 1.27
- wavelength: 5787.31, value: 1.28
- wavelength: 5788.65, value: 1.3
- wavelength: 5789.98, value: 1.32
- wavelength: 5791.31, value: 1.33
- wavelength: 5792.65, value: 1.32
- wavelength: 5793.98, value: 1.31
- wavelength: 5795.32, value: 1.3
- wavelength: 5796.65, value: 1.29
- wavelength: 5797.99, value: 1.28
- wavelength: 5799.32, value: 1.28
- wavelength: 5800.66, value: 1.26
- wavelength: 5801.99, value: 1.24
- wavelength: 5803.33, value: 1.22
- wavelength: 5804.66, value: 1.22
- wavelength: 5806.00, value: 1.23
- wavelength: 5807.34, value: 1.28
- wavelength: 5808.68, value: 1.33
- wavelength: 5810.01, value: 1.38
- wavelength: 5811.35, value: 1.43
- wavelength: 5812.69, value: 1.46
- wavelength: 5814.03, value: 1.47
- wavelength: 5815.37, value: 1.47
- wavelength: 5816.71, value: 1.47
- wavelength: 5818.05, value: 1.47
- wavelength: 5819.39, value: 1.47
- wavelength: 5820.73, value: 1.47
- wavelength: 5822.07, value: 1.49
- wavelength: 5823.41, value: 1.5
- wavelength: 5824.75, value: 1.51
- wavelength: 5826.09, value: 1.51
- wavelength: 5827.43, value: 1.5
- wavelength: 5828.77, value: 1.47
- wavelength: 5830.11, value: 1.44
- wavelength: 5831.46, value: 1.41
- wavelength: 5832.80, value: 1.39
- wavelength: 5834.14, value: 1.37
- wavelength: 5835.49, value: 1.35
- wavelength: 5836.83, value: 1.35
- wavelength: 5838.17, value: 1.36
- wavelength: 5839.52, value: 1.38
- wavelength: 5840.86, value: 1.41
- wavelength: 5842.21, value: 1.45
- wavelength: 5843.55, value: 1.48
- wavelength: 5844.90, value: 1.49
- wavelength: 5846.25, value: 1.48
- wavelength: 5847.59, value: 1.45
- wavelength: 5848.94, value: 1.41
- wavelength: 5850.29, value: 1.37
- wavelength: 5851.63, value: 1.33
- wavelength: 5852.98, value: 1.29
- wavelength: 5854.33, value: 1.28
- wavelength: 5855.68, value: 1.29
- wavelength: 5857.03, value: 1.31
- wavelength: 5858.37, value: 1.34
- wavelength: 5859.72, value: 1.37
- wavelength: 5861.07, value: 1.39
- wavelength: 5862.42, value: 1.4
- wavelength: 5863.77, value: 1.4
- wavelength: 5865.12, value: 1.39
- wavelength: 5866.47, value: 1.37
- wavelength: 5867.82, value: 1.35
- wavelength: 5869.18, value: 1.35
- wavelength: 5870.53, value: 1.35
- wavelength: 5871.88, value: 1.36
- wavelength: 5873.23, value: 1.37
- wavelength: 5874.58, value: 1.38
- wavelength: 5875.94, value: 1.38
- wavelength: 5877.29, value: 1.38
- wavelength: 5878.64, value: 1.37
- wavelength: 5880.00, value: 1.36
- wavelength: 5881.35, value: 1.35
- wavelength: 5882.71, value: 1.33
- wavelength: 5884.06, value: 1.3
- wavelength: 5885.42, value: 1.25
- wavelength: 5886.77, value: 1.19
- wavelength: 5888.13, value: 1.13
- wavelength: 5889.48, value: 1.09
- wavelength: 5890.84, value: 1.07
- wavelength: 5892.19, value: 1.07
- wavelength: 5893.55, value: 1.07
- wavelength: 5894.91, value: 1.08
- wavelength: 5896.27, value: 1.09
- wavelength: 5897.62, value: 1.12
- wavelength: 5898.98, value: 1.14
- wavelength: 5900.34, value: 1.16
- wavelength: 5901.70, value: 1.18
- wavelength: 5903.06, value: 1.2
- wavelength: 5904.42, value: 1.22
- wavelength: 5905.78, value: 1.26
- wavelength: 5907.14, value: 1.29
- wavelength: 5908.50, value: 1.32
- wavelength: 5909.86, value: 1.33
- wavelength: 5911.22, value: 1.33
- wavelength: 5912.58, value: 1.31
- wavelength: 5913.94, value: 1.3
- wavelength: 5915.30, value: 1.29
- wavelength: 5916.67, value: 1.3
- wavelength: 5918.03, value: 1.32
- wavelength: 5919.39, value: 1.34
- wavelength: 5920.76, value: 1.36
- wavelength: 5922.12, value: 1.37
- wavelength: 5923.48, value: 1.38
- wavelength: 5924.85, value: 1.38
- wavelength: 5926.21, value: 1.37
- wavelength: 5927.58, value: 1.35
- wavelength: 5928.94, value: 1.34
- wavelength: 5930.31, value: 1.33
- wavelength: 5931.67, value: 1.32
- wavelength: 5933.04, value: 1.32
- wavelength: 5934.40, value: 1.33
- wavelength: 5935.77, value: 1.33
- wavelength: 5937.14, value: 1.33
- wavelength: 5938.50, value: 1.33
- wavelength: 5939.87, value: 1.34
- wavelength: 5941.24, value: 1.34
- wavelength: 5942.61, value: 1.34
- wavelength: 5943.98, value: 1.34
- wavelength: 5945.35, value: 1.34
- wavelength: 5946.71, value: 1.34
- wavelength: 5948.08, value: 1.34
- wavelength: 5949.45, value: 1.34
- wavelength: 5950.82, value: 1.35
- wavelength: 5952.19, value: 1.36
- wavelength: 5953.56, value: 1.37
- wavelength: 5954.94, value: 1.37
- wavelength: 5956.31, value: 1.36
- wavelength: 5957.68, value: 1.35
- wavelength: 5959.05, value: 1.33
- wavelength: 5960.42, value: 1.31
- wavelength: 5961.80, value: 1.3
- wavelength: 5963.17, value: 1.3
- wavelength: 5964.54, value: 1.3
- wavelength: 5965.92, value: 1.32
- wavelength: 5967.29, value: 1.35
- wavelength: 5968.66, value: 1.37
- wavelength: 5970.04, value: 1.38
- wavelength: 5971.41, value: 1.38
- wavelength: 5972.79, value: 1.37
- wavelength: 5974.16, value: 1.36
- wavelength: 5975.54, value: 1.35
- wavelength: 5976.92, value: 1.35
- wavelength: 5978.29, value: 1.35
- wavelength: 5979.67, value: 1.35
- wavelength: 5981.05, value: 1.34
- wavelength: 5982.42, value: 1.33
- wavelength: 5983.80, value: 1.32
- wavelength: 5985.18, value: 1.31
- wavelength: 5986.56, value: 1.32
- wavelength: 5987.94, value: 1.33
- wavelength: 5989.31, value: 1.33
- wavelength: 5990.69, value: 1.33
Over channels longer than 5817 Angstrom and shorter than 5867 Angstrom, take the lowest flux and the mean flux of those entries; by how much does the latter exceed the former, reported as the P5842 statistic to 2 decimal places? 0.13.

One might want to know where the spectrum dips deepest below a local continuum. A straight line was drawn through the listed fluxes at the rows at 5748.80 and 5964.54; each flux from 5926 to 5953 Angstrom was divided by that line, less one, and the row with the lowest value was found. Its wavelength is 5931.67 Angstrom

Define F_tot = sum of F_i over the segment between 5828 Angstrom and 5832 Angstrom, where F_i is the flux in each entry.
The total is 4.32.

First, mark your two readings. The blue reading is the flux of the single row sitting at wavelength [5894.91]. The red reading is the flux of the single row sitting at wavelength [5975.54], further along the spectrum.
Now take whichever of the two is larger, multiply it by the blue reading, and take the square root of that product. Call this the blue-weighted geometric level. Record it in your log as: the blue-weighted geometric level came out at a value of 1.21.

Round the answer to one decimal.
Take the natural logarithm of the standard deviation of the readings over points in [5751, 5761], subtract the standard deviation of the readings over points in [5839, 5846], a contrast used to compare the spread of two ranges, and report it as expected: -4.0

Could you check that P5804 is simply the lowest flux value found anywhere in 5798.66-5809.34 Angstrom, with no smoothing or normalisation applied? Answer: 1.22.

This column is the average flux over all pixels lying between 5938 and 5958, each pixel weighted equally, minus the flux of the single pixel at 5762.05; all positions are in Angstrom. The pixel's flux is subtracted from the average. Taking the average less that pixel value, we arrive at -0.013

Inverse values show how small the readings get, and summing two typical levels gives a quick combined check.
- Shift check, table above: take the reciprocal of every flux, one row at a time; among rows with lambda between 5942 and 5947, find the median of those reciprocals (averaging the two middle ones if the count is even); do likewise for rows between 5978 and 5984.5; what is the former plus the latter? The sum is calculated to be 1.49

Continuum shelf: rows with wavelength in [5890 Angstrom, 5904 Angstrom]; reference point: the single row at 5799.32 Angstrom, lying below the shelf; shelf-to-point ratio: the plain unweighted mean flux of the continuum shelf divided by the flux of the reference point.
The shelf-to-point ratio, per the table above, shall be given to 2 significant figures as 0.87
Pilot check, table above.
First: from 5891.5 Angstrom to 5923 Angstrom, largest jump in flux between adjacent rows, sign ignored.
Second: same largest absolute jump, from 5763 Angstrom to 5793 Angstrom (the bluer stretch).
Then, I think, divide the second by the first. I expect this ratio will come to 0.75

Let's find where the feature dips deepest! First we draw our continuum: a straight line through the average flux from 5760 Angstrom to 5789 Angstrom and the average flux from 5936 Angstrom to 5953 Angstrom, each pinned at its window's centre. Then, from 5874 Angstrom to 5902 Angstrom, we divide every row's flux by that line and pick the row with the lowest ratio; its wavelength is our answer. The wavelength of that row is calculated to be 5890.84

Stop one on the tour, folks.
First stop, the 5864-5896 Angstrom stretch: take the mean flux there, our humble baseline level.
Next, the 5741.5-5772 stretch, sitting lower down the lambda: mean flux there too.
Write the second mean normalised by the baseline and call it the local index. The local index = 1.09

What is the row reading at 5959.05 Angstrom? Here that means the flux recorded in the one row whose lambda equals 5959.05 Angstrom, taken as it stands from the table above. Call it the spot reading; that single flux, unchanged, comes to 1.33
